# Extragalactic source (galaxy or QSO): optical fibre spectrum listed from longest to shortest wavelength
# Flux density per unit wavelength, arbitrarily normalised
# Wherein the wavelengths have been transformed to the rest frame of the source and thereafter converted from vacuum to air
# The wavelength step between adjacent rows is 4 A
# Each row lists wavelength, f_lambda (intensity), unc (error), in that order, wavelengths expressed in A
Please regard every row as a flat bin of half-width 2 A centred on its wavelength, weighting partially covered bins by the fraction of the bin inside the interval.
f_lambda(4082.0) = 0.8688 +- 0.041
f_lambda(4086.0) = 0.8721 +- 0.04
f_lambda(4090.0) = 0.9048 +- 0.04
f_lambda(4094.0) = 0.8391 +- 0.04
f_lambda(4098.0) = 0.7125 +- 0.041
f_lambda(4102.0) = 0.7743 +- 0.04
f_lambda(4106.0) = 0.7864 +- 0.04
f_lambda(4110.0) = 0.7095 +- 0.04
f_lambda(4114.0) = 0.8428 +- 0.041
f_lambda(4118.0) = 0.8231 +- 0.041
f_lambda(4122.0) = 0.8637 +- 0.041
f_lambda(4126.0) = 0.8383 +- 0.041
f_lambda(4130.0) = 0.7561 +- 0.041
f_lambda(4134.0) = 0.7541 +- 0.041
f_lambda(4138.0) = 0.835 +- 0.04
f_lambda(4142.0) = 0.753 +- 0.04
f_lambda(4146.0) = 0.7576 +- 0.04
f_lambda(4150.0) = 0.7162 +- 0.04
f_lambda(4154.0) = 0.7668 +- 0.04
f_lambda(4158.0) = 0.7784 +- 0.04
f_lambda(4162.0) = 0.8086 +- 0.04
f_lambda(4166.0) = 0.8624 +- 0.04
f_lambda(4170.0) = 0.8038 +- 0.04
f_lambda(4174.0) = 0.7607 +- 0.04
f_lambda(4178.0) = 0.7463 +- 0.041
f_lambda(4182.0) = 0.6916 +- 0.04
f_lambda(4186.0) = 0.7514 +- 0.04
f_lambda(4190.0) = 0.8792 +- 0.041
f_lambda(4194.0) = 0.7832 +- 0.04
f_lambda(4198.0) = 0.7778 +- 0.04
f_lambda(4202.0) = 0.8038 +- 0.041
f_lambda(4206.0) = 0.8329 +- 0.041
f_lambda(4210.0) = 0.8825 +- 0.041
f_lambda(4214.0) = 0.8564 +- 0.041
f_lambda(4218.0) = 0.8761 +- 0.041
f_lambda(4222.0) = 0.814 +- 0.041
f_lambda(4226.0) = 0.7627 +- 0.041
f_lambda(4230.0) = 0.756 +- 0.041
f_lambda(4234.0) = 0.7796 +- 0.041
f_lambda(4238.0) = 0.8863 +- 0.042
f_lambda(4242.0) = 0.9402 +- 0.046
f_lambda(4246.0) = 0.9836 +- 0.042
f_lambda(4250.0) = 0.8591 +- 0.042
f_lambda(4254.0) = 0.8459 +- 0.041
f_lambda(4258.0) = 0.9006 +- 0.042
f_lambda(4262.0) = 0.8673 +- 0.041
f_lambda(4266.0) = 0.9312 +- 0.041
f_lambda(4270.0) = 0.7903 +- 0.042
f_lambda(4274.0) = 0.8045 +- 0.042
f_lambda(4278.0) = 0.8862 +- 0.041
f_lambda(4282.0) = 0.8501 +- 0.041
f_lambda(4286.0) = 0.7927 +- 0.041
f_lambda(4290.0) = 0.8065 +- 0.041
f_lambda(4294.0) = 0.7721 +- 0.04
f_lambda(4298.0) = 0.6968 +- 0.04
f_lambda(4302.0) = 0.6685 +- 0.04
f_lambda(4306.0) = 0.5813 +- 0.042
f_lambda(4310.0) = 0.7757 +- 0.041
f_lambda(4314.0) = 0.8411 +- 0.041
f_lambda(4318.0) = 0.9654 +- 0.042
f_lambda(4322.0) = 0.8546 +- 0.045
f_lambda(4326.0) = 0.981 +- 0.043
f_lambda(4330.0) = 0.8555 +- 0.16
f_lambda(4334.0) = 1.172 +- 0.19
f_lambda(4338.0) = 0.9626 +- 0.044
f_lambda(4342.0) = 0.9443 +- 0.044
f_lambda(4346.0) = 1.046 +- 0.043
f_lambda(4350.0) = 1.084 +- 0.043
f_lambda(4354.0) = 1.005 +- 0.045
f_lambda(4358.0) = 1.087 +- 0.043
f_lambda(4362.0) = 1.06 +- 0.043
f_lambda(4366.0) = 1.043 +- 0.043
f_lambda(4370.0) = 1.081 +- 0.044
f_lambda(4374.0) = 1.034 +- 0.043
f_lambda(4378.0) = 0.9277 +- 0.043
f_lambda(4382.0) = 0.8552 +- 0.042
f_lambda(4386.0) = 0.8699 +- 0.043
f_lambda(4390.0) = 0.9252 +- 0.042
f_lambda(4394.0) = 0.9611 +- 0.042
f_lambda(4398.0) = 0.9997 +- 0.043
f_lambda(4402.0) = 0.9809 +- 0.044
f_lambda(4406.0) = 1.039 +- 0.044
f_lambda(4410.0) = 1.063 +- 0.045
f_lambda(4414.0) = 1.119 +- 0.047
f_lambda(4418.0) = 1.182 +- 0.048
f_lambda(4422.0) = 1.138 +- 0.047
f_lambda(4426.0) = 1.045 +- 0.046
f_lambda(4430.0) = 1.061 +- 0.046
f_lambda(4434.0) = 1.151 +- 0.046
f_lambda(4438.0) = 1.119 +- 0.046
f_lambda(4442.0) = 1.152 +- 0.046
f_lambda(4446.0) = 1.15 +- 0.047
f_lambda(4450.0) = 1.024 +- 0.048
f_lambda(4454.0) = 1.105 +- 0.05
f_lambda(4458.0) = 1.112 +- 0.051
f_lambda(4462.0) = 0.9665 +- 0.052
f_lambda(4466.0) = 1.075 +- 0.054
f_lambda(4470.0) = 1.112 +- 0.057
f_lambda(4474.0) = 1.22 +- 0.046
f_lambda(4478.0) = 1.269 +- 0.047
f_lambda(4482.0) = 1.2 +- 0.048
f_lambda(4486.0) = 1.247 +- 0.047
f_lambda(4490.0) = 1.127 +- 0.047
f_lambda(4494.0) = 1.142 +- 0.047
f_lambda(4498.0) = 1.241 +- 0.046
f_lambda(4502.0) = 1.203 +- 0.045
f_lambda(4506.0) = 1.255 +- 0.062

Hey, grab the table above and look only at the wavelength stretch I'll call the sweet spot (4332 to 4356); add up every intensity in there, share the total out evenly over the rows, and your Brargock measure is 1.04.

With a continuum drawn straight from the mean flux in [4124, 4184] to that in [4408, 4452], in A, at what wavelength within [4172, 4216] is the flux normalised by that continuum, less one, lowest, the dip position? 4182.0 A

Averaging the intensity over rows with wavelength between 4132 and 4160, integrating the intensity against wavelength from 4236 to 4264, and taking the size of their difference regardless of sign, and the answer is 24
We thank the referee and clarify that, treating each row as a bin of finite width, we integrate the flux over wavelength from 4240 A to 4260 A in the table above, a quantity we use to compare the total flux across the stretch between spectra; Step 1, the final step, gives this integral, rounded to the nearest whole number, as 18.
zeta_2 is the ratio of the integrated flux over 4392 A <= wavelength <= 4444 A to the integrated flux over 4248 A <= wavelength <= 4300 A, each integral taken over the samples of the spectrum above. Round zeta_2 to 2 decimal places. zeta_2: 1.30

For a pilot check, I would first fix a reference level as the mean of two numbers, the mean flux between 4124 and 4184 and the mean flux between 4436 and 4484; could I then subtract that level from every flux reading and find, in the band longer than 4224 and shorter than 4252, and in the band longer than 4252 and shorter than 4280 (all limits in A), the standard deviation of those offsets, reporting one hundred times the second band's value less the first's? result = -4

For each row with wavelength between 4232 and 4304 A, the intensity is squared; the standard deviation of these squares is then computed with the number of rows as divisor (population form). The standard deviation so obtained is 0.13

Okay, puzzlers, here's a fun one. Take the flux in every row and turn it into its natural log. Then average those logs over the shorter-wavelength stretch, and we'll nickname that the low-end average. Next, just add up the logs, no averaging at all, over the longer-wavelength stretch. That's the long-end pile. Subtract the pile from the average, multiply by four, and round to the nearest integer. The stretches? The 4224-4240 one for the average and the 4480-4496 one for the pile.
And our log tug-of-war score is -4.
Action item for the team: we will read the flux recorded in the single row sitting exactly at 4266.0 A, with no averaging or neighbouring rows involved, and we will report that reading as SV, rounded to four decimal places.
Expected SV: 0.9312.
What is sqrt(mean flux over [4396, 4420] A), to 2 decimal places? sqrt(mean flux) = 1.03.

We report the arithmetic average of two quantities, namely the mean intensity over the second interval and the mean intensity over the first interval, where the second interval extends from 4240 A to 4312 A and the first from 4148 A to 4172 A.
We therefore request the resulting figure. 0.80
